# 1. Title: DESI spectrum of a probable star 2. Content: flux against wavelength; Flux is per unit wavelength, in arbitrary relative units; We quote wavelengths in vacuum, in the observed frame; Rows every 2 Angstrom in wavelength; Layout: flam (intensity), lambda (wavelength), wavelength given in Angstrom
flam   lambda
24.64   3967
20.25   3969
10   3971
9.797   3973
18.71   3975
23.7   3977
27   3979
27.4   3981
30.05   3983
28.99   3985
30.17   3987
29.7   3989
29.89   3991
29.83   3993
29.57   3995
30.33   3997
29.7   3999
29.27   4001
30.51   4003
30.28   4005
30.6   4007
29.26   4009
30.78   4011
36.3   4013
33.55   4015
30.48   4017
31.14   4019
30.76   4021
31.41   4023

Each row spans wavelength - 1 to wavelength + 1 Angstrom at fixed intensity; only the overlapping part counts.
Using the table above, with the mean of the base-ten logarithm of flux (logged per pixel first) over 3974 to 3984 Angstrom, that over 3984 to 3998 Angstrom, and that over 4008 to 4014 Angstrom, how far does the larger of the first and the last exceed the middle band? 0.03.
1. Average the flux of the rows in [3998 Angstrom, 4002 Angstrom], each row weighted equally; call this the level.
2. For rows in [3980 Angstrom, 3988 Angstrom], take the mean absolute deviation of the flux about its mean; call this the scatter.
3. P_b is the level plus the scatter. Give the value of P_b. 30.4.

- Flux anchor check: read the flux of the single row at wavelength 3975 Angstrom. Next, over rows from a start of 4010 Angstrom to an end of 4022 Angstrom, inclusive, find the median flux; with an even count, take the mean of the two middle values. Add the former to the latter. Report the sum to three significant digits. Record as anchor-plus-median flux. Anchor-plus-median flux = 49.7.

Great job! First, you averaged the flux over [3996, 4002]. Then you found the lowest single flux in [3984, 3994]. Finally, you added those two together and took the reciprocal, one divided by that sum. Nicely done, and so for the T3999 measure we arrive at 0.0170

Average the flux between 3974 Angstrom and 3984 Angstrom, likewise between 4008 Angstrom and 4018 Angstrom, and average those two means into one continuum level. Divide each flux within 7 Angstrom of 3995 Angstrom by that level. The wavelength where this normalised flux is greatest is 3997 Angstrom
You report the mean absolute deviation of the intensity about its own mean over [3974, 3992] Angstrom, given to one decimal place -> 2.8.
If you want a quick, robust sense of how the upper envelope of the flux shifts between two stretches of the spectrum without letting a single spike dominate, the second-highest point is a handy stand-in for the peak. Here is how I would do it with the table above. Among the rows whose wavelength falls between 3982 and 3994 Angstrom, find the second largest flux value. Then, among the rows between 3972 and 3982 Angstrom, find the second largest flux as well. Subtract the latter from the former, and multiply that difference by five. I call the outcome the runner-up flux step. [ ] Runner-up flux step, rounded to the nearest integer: 15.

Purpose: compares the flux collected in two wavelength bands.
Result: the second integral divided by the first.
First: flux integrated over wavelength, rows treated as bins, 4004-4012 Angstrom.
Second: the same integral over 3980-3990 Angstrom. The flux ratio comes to 1.21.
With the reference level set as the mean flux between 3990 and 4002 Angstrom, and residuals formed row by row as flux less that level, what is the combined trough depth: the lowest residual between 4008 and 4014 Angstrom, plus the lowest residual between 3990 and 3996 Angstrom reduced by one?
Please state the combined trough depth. -1.7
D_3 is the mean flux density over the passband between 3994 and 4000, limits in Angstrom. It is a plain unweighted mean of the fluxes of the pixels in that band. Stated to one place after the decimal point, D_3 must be 29.9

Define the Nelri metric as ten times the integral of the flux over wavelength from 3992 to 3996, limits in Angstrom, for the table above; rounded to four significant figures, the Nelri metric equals 1188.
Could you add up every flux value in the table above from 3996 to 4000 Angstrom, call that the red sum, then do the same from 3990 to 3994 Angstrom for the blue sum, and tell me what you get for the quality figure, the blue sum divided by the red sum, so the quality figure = 0.99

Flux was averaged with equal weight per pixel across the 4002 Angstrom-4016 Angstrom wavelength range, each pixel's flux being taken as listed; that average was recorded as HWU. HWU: 31.6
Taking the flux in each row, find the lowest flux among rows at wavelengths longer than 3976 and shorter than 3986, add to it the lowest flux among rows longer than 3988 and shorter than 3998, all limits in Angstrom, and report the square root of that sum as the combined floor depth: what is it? 7.30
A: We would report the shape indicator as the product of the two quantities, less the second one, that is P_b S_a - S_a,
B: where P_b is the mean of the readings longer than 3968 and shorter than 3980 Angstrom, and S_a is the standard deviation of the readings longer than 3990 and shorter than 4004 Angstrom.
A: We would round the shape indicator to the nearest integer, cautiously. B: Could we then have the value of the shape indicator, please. 7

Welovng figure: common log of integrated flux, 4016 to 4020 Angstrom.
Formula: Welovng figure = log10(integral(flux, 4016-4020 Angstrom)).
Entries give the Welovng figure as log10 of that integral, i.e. 2.09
